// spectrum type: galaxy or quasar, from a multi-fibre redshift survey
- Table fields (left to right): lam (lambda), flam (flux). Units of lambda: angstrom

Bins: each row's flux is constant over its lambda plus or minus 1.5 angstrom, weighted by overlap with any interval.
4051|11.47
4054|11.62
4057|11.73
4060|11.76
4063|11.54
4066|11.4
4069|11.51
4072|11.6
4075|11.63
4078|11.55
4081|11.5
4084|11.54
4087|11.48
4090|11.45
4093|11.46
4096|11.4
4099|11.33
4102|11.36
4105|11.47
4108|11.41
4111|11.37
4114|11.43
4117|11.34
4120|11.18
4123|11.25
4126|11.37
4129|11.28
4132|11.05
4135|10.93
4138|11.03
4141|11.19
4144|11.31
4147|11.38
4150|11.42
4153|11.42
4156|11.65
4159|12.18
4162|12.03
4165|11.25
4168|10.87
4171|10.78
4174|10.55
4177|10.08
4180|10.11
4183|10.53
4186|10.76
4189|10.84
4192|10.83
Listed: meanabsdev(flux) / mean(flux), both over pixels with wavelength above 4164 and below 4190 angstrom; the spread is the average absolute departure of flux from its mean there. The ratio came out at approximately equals 0.027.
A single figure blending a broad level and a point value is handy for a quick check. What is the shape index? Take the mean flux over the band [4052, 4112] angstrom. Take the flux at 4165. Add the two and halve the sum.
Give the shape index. 11.4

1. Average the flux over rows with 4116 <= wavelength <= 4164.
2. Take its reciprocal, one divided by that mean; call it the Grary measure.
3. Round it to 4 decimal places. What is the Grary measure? 0.0879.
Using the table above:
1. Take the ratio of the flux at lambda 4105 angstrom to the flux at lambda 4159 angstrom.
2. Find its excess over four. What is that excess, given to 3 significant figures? -3.06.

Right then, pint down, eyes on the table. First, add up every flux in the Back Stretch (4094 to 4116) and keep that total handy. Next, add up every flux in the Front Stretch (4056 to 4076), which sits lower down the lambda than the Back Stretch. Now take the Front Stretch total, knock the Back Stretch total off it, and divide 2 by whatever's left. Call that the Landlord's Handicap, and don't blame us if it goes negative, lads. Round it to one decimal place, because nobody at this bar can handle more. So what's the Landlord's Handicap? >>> 1.4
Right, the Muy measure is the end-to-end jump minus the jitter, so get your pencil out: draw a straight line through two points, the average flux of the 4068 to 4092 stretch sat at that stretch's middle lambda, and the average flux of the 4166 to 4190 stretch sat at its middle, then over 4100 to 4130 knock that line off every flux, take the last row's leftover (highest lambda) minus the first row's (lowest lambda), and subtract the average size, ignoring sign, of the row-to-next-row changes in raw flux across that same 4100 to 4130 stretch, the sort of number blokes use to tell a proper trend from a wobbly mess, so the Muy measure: 0.1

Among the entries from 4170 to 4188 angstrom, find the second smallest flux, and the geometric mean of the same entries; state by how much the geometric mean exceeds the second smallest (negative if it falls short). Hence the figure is 0.35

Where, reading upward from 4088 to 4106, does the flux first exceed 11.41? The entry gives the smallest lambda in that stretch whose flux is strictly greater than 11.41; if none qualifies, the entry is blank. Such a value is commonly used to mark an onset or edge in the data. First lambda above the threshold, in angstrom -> 4090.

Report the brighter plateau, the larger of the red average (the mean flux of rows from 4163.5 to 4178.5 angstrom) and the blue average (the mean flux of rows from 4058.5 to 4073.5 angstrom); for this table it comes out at 11.6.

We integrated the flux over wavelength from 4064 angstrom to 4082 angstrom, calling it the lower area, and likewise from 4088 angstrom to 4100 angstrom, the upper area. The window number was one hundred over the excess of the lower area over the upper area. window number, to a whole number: 1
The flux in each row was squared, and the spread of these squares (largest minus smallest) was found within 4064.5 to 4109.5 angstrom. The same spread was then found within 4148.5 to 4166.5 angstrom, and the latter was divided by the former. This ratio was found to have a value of 3.16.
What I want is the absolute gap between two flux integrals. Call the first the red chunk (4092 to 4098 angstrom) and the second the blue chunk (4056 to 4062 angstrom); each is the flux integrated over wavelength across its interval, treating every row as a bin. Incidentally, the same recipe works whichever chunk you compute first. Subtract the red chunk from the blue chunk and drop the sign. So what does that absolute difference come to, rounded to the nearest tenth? 1.9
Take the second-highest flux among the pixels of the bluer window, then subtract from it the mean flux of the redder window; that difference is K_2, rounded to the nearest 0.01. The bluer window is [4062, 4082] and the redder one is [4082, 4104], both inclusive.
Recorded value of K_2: 0.17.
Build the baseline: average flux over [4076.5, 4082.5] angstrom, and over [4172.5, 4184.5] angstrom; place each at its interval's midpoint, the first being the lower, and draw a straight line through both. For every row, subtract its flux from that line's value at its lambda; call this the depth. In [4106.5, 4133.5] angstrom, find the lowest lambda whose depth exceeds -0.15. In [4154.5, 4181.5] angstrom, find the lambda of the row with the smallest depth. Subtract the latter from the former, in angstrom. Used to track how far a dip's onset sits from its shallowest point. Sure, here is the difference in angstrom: -39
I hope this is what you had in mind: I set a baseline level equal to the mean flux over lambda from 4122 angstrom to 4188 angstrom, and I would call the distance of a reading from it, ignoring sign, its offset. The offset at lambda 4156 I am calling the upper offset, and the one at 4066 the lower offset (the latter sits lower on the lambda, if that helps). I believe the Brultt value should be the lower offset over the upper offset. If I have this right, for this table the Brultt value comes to 0.5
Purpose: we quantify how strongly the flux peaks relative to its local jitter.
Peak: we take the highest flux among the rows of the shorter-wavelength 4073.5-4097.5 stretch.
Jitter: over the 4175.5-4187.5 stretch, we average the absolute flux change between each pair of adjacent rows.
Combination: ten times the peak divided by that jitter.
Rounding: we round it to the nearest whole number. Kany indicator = 513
